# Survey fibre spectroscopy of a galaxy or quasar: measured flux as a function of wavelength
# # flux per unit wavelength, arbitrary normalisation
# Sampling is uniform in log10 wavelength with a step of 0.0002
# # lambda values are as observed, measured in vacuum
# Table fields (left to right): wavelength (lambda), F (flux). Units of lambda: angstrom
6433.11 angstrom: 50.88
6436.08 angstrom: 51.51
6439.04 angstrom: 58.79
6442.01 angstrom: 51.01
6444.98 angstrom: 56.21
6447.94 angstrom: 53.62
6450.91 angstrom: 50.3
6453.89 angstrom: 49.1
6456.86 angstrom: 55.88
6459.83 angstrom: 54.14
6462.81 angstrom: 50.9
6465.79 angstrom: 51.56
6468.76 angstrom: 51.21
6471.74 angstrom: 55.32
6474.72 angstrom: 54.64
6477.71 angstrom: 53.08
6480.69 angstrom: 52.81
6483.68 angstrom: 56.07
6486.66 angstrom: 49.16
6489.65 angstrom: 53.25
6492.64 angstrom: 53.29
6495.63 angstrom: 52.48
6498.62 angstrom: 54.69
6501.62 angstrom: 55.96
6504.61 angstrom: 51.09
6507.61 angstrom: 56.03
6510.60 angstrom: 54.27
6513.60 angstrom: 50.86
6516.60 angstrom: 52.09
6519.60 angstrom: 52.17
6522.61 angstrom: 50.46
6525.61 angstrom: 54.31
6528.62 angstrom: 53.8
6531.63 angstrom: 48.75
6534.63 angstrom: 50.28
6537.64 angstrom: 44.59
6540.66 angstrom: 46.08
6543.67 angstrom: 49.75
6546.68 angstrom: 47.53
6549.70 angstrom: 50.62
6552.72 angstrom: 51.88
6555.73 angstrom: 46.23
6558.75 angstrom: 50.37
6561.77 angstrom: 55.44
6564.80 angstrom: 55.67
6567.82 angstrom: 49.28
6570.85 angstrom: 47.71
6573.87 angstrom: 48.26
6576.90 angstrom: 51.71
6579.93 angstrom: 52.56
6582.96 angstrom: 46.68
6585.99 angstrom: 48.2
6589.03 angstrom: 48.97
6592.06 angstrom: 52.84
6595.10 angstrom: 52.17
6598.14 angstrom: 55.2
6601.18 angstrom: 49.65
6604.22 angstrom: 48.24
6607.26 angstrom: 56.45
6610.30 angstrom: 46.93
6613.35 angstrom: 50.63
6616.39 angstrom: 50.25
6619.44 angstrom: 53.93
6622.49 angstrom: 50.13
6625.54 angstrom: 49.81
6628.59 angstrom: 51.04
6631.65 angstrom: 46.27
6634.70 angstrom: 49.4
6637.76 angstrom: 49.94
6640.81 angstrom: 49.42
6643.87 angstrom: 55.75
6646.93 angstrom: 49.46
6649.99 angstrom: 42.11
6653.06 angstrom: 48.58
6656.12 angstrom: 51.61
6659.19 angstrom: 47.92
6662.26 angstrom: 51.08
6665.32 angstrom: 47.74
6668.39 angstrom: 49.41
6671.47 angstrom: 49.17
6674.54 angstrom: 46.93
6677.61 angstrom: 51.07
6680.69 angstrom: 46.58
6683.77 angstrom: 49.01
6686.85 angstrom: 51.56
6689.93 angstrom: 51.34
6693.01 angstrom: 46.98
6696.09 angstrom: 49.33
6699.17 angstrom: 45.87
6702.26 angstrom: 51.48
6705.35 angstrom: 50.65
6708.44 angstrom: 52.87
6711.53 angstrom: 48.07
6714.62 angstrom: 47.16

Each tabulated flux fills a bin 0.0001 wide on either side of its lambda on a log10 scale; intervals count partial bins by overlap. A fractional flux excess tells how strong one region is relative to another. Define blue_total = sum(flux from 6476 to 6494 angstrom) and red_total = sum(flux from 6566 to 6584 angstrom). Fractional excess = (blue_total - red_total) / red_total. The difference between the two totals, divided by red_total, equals 0.07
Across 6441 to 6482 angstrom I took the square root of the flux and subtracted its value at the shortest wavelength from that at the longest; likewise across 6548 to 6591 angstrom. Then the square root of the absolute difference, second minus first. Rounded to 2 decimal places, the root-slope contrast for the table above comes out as 0.49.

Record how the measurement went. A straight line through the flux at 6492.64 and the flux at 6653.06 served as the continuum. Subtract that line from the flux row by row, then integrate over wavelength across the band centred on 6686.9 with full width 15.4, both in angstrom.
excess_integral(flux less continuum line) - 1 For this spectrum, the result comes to 22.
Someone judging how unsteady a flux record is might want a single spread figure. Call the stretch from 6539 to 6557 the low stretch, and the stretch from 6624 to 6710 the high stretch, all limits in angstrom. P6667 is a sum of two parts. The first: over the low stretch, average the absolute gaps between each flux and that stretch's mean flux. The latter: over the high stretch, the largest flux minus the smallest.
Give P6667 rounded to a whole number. 16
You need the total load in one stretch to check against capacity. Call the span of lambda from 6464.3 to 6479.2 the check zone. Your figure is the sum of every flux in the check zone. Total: 266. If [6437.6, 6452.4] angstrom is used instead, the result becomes 270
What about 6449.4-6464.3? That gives 260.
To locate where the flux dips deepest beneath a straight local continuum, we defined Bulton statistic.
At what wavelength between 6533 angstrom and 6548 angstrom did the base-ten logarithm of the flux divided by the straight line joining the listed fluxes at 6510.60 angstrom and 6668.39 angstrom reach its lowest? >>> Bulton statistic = 6537.64 angstrom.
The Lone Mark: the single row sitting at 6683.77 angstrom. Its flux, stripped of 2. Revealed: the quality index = 47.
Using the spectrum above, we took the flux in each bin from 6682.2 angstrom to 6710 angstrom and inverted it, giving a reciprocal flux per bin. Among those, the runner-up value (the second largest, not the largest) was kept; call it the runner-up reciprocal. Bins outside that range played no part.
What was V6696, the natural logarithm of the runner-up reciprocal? -3.850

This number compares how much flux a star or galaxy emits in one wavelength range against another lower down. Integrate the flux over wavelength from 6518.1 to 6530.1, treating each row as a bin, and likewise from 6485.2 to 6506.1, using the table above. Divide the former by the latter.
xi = 0.57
